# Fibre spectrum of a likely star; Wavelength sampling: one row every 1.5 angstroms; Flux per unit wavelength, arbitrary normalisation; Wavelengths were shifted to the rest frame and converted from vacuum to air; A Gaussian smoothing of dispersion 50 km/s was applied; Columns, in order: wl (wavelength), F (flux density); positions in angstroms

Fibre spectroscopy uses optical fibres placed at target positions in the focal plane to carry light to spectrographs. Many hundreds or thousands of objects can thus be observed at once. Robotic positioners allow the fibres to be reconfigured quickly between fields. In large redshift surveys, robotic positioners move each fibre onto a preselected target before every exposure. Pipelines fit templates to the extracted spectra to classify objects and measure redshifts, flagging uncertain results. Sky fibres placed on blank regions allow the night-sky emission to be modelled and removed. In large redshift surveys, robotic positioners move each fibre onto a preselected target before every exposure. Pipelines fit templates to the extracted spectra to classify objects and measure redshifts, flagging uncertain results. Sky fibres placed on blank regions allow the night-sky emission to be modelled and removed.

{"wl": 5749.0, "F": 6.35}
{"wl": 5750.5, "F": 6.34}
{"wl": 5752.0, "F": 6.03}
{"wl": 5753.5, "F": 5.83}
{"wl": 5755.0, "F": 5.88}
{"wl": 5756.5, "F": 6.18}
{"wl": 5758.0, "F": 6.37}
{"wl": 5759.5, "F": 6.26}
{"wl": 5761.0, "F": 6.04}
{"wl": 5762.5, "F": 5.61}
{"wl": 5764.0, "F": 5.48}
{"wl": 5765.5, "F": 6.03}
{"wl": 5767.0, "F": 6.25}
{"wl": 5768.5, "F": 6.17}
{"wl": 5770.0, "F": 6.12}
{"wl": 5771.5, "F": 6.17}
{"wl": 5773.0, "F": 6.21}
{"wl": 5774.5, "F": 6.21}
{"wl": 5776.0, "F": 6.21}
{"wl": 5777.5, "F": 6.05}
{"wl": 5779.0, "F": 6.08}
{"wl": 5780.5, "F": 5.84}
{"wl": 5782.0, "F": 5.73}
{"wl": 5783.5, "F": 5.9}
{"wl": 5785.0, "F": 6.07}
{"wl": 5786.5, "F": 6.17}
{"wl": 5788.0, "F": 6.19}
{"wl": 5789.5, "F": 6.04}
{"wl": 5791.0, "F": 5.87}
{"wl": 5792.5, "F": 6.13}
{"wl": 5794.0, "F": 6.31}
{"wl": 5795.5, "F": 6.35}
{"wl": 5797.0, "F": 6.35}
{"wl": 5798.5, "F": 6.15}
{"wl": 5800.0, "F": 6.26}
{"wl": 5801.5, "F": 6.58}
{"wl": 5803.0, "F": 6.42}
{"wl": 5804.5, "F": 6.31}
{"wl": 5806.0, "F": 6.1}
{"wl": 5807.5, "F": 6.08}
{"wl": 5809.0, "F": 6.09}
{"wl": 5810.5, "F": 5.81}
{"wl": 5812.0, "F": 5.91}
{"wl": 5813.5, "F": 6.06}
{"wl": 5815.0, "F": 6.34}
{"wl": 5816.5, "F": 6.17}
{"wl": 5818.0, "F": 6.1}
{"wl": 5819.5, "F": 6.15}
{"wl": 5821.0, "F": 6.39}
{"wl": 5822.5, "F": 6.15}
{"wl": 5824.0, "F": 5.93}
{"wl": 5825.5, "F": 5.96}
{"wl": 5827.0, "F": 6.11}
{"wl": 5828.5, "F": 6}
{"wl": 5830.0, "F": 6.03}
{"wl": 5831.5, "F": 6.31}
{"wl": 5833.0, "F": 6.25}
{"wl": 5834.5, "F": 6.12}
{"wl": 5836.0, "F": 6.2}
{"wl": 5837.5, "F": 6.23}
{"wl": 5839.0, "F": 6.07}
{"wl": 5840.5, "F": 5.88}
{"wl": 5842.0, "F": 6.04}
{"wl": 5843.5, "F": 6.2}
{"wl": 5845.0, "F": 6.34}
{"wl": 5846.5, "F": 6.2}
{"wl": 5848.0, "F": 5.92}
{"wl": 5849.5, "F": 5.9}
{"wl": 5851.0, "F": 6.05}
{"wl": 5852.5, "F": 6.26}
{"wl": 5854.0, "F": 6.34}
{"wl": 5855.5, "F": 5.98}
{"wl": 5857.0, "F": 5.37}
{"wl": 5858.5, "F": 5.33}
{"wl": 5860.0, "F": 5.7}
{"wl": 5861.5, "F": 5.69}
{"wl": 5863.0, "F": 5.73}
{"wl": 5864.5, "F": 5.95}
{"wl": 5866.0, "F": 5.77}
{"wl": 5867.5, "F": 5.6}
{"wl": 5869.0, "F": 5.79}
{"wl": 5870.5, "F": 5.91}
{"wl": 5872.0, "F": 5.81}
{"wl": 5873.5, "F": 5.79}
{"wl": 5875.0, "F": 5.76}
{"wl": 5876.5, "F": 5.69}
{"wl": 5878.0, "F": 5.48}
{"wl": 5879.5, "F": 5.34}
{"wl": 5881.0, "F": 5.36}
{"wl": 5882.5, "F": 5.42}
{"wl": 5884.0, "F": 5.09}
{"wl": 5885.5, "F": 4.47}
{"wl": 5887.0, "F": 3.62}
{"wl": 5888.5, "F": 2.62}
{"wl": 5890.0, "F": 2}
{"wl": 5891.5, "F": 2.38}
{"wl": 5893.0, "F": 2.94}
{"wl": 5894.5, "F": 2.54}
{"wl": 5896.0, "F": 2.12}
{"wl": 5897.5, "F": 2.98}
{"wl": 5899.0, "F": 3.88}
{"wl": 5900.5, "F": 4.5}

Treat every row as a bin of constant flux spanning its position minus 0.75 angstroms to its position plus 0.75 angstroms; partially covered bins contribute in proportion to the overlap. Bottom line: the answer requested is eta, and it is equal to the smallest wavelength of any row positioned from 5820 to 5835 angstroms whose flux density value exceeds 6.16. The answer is 5821.0 angstroms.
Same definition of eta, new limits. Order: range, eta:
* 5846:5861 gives 5846.5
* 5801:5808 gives 5801.5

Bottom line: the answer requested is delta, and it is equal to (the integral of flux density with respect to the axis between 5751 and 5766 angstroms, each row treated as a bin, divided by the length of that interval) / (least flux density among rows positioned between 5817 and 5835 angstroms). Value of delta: 1.01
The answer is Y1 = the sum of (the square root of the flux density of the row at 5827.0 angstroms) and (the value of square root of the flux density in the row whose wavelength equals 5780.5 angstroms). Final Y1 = 4.89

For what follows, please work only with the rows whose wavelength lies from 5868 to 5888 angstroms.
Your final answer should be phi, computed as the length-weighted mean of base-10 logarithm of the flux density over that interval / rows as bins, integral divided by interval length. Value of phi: 0.721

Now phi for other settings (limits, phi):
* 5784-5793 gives 0.783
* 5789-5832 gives 0.789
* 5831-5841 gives 0.789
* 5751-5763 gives 0.781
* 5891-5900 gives 0.448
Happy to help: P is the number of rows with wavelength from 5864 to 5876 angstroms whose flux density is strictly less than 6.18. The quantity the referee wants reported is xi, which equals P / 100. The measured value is 0.080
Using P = 8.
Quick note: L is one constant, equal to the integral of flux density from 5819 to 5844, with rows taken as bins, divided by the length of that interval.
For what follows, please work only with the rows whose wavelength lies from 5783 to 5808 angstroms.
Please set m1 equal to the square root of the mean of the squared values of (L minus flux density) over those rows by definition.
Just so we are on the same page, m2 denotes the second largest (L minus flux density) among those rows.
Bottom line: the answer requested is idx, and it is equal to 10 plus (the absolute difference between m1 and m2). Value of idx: 10.0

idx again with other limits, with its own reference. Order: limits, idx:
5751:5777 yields 10.3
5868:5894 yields 11.8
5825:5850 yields 10.1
